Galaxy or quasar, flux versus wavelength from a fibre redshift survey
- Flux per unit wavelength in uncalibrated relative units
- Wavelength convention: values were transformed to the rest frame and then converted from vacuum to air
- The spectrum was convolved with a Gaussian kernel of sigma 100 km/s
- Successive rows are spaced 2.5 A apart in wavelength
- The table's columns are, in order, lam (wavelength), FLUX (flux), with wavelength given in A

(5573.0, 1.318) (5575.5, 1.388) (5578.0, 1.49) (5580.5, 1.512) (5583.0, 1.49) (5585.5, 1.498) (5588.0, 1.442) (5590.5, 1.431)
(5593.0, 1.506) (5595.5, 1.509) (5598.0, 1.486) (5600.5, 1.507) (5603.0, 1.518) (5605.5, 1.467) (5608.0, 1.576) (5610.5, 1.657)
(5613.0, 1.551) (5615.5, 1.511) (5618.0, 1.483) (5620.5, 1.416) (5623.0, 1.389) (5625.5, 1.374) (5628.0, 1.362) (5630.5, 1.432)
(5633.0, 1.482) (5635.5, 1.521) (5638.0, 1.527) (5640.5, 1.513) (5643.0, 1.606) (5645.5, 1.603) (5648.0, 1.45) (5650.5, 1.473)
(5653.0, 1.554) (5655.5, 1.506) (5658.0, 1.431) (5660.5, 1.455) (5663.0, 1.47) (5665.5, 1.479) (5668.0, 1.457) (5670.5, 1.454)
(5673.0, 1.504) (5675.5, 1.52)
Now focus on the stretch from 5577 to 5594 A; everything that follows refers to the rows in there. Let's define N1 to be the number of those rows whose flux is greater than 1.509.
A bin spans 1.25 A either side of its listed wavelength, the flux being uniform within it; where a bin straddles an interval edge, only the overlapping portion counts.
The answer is 1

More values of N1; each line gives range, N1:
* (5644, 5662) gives 2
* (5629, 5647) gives 5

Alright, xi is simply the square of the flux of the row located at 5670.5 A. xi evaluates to 2.11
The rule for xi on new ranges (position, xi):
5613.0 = 2.41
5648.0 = 2.10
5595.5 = 2.28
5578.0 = 2.22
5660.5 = 2.12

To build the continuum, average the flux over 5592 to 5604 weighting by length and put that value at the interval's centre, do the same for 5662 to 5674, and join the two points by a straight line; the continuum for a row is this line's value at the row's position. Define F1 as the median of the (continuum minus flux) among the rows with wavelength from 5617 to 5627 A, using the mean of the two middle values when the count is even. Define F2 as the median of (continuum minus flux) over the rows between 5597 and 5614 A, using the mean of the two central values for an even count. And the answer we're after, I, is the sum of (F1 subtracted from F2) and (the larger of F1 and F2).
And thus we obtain -0.02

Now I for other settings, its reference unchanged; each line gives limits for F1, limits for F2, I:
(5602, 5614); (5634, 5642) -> -0.01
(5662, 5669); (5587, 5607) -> 0.02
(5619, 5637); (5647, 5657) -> -0.01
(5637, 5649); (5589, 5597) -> 0.04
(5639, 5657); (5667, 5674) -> 0.06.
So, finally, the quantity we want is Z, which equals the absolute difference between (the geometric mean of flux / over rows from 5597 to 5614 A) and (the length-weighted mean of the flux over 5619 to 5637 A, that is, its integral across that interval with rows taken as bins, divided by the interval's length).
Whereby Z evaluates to 0.109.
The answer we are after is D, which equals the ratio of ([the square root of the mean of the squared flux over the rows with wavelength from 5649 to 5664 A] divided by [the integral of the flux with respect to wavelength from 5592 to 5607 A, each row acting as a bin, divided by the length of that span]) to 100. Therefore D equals 0.0099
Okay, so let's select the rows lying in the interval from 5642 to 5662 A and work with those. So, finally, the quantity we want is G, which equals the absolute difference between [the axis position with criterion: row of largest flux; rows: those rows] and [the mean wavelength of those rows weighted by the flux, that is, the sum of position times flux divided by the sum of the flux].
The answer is 8.6 A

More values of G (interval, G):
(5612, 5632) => 8.5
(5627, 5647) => 6.0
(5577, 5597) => 6.2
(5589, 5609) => 8.7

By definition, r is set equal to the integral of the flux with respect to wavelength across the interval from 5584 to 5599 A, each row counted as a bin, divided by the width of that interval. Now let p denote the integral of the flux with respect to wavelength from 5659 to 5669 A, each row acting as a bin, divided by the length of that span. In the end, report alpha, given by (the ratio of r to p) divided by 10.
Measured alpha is 0.101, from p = 1.46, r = 1.48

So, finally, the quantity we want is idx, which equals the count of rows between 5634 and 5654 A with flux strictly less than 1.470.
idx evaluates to 1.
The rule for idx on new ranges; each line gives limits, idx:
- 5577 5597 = 2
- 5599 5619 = 1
